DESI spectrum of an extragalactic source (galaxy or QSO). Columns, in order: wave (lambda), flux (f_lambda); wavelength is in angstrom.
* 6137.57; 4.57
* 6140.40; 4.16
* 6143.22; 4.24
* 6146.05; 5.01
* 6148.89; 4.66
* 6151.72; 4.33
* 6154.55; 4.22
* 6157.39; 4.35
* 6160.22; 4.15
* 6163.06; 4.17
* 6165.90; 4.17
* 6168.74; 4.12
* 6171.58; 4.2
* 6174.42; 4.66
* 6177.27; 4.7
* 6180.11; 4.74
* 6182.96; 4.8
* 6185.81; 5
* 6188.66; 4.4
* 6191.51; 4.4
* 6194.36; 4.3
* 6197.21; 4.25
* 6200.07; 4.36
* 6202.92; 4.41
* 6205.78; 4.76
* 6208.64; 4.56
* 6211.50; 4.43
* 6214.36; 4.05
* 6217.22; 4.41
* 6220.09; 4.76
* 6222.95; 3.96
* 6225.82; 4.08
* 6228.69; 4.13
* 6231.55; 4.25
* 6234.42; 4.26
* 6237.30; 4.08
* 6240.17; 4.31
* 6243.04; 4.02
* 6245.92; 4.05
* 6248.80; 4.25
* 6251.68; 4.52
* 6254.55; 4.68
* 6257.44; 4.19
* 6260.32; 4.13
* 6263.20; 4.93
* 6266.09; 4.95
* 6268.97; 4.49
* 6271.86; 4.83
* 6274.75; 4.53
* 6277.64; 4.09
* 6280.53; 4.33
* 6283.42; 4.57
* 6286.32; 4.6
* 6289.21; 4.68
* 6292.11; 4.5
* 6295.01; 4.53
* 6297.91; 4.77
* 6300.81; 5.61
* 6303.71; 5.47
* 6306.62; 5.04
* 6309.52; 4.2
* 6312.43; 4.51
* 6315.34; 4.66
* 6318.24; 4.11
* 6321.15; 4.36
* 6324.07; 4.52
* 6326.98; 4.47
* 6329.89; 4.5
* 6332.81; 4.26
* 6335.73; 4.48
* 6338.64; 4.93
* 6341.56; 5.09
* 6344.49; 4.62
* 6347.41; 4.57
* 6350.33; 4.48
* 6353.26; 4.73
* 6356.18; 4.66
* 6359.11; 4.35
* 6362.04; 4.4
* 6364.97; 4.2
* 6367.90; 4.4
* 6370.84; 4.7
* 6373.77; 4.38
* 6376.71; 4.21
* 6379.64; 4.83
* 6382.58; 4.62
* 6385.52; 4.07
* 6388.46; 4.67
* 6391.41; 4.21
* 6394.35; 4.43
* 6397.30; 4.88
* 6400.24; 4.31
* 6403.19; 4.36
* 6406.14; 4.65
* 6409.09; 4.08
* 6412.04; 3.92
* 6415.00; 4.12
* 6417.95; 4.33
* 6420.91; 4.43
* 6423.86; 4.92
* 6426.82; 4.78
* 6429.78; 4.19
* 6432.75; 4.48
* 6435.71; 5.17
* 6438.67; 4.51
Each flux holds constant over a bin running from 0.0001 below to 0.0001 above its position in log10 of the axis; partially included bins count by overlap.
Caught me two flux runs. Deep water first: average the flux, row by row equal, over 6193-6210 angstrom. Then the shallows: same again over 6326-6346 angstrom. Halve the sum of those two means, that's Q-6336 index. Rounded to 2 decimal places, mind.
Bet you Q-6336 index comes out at 4.53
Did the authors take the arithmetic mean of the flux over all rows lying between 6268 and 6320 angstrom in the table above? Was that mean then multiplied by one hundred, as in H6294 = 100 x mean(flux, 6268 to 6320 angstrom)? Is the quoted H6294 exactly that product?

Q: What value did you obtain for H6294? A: 464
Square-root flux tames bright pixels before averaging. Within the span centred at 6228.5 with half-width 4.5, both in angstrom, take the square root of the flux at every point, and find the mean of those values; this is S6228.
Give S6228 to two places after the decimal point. 2.04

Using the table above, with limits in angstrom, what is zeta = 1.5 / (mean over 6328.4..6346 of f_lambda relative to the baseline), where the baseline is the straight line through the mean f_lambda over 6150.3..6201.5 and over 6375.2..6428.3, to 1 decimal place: 6.8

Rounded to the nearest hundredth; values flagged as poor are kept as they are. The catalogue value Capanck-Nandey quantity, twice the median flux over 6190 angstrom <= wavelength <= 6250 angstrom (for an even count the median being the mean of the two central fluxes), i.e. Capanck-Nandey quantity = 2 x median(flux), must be 8.52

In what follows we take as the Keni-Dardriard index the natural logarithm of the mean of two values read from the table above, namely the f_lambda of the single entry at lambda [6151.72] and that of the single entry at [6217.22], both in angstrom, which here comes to 1.47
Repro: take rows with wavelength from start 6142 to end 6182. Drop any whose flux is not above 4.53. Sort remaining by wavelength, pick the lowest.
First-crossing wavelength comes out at 6146.05 angstrom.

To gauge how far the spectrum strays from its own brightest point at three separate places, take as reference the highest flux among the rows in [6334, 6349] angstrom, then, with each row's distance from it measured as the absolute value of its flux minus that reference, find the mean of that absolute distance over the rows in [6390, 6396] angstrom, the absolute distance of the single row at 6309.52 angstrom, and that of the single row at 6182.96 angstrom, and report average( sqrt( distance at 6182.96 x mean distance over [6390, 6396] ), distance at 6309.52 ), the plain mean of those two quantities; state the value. 0.68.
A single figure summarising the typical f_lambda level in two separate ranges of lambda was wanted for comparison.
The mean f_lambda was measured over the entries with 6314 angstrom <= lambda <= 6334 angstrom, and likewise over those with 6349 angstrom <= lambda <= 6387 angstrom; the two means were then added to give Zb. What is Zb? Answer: 8.88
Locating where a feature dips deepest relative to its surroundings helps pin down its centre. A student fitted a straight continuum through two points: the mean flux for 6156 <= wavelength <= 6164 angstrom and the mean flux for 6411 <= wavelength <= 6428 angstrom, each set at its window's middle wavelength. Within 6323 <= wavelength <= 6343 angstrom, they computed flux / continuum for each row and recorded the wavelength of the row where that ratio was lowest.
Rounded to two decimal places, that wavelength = 6332.81 angstrom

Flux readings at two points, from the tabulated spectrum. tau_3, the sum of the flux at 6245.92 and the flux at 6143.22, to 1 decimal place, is 8.3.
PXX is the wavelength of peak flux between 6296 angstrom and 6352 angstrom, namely 6300.81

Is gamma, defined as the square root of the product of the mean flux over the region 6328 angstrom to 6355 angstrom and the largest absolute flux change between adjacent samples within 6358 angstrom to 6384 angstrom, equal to 1.69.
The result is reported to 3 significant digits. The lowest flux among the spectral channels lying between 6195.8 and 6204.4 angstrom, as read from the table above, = 4.25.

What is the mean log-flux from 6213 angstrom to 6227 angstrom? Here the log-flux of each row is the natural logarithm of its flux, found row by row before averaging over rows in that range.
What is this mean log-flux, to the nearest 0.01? 1.45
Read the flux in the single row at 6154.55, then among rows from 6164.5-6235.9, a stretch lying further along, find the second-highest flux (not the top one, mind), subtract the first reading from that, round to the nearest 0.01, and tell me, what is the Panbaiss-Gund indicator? 0.58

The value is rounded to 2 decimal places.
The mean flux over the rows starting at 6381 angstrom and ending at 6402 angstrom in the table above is 4.46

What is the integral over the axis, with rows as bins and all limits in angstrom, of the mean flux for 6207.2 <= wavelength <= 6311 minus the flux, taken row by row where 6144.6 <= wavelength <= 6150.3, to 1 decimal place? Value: -2.0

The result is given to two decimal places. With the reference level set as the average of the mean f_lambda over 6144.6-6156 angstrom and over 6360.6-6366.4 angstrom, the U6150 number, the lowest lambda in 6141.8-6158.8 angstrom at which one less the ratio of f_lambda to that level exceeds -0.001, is 6143.22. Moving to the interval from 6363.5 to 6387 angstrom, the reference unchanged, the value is 6364.97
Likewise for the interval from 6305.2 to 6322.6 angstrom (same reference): 6309.52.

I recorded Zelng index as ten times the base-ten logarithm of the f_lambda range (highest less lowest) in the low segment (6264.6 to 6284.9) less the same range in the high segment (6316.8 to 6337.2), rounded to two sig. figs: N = -3.5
